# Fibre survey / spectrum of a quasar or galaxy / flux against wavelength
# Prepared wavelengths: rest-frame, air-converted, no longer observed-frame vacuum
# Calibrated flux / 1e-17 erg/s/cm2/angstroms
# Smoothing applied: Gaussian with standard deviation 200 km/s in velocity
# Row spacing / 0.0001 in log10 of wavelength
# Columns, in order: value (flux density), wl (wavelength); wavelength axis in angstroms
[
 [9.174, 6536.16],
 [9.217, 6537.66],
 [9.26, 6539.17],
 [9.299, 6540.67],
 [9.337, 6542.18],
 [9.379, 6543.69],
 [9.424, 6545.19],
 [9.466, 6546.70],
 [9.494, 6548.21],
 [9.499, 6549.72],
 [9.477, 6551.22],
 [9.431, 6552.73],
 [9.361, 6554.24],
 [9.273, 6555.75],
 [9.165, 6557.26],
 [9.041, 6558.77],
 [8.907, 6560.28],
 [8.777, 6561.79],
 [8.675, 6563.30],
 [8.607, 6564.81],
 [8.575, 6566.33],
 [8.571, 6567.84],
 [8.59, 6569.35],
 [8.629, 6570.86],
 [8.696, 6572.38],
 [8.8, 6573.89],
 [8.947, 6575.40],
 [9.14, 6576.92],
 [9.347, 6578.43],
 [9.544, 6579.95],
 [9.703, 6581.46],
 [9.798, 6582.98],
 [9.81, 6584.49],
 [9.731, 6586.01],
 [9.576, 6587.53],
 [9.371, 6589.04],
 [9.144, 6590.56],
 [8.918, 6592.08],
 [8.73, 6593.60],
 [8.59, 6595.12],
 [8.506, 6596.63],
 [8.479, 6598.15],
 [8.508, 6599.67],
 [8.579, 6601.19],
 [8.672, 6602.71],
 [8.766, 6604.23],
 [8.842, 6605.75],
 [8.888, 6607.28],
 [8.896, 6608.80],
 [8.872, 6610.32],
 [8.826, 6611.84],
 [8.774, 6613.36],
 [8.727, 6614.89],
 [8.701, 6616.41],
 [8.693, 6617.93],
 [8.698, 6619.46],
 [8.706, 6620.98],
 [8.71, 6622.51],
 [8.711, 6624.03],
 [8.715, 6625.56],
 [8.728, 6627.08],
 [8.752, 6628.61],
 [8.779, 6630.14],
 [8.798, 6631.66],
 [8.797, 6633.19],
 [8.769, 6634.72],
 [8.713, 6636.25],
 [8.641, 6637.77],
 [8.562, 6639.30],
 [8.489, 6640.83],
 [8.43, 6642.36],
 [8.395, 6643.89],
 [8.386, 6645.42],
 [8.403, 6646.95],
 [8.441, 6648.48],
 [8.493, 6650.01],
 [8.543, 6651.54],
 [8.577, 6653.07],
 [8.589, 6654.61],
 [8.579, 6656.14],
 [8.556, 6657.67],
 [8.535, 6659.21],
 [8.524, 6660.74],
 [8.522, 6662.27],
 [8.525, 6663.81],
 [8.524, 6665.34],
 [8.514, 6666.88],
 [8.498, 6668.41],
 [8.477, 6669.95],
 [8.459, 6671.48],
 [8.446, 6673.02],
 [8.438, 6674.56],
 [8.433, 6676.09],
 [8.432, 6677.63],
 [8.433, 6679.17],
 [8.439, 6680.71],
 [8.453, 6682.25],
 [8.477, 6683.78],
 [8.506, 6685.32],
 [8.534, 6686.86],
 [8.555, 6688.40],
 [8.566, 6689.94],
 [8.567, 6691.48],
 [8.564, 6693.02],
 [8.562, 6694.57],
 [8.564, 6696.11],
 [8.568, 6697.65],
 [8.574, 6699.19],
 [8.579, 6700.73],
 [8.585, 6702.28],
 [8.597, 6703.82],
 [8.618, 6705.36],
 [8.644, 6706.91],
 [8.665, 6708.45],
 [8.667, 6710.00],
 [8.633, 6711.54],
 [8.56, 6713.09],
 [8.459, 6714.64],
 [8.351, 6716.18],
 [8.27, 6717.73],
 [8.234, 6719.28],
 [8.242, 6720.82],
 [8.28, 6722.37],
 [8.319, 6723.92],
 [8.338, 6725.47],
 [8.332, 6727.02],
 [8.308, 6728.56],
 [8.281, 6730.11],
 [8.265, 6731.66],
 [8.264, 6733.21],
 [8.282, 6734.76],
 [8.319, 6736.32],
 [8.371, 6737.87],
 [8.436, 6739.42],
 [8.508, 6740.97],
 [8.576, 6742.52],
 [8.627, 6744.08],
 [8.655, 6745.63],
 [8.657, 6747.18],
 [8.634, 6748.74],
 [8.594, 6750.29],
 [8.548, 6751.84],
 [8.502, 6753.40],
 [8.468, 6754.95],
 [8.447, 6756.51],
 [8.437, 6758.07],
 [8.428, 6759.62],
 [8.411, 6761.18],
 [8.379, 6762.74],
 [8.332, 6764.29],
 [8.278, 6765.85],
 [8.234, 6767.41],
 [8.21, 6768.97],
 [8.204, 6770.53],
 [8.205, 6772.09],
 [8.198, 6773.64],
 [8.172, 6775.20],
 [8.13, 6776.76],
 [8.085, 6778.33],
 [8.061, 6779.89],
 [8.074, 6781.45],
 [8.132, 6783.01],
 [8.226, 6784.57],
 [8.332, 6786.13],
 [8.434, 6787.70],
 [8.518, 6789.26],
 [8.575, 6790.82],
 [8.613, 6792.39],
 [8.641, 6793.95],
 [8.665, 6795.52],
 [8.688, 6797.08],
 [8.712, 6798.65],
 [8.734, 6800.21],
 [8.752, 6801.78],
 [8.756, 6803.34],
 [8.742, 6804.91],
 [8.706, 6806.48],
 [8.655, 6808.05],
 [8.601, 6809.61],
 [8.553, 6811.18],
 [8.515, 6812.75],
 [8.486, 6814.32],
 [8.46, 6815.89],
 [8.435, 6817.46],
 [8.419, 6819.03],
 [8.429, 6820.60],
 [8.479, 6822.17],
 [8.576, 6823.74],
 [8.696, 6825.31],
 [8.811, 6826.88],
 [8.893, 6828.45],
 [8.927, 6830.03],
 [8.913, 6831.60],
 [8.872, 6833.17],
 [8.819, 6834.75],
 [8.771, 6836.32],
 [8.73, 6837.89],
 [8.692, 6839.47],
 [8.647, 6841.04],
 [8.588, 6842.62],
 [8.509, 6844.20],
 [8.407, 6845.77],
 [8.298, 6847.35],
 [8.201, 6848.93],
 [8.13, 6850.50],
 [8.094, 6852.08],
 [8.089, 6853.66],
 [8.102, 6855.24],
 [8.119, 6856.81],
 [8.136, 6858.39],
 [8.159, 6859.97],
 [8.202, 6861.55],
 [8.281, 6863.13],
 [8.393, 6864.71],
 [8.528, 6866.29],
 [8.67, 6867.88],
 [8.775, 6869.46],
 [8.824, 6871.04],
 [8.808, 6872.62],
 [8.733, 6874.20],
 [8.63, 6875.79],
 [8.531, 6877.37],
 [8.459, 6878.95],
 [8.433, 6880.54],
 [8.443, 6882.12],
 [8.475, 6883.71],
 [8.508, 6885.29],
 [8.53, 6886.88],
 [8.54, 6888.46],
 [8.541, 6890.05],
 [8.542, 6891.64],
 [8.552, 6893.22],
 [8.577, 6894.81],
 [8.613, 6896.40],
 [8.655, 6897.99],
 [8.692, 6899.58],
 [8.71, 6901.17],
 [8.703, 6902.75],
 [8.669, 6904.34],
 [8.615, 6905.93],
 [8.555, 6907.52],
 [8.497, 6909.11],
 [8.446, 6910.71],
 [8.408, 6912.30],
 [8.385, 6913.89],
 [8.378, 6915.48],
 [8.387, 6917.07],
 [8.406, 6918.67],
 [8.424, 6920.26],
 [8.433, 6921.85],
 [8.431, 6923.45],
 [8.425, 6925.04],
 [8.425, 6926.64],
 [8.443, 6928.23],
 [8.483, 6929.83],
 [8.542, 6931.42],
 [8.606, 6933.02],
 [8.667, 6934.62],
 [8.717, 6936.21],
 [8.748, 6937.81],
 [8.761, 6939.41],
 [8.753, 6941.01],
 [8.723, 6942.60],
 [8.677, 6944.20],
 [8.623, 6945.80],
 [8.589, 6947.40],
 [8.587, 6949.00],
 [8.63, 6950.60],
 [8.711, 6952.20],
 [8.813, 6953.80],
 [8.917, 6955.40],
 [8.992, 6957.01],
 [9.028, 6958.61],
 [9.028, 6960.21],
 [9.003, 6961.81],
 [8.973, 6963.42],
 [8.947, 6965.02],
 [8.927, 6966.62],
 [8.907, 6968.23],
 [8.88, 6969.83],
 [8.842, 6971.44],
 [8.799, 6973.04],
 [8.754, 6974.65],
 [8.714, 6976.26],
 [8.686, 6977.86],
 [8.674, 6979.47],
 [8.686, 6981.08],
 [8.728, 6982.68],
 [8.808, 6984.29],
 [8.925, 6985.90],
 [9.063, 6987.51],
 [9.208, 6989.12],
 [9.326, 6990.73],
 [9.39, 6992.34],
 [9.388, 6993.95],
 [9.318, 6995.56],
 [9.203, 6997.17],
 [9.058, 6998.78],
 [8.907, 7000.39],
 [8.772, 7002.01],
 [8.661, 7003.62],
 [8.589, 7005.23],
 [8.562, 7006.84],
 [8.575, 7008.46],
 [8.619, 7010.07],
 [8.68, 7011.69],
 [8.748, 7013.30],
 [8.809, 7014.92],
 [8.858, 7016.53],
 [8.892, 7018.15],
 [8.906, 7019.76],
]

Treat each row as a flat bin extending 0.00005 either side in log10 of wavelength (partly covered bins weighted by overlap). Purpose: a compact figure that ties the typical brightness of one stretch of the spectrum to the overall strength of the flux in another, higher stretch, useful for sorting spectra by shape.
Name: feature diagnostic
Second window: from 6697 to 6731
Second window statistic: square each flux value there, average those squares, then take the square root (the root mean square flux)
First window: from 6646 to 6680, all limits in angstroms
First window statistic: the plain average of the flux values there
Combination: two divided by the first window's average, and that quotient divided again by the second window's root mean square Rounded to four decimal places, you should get 0.0278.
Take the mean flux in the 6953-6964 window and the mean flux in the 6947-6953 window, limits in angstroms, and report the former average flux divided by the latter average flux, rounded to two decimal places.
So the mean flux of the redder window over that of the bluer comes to 1.04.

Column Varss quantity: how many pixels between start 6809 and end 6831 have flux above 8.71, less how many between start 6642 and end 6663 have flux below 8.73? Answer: -11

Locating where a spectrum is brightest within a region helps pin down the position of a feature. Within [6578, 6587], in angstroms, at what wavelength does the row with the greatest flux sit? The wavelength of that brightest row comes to 6584.49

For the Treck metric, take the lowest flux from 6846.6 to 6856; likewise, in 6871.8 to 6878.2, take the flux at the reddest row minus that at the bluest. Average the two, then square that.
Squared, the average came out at 15.3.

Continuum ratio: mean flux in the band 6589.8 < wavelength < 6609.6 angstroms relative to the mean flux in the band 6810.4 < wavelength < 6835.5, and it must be 1.01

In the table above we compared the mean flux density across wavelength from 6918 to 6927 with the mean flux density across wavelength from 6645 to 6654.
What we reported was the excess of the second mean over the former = 0.05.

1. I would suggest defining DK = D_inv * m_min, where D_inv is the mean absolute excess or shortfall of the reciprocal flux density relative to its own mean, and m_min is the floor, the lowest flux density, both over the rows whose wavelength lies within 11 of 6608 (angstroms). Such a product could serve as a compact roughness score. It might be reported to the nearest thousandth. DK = 0.012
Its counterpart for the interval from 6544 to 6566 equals 0.029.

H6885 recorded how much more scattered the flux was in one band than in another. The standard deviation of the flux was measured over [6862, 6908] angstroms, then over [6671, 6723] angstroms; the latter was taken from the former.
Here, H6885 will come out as 0.009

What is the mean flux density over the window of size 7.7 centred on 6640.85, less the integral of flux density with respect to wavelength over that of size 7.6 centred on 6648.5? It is -56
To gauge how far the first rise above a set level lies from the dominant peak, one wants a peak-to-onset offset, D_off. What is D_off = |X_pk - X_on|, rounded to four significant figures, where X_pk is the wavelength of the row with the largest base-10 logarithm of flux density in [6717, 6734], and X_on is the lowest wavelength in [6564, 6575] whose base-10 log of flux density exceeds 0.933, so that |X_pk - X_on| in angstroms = 160.7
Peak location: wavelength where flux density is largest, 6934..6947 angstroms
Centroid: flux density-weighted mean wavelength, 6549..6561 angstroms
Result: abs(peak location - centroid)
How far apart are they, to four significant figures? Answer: 384.5 angstroms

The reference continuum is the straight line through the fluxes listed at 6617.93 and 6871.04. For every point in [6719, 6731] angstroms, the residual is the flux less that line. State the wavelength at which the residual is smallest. 6719.28 angstroms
